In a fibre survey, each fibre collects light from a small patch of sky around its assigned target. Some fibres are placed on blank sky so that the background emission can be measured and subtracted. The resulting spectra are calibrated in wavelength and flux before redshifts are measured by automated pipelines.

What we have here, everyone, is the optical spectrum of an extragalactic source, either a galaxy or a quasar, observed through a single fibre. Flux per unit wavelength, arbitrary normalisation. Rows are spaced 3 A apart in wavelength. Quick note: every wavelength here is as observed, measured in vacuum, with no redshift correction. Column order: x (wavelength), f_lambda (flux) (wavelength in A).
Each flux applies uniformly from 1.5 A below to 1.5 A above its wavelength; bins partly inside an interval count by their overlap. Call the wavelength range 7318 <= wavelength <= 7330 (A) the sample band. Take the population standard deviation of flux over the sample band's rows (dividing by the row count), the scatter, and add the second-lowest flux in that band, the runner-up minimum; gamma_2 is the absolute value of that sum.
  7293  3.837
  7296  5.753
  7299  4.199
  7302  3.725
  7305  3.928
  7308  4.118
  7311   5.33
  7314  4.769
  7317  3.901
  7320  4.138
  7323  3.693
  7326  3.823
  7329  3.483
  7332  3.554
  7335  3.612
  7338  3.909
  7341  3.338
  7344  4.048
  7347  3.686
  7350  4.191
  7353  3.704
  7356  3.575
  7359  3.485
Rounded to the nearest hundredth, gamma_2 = 3.93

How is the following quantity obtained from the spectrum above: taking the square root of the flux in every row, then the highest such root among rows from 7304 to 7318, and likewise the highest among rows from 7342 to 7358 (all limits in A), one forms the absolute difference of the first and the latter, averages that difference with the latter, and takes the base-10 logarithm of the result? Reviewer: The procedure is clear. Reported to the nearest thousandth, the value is 0.062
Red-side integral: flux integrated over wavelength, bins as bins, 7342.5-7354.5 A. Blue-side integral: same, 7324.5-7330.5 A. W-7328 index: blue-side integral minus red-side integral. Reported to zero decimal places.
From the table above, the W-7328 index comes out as -25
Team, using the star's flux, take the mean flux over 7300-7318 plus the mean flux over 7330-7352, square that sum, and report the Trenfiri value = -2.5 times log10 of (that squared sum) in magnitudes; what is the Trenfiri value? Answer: -4.53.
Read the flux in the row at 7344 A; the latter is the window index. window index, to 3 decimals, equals 4.048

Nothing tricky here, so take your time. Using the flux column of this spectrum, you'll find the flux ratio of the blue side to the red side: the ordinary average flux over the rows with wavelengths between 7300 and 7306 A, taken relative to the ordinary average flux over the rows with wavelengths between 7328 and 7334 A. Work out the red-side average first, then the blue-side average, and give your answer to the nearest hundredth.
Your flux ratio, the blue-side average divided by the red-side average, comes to 1.09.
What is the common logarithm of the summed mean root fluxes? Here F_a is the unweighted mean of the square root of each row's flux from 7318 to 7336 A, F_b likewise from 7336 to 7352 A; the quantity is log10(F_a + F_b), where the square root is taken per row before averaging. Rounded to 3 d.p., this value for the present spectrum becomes 0.589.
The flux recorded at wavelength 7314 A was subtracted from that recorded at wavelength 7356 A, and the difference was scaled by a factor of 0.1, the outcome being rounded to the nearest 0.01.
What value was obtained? -0.12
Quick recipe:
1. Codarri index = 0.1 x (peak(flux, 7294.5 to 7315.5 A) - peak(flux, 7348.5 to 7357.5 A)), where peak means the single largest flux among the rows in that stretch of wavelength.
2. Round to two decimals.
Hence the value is 0.16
